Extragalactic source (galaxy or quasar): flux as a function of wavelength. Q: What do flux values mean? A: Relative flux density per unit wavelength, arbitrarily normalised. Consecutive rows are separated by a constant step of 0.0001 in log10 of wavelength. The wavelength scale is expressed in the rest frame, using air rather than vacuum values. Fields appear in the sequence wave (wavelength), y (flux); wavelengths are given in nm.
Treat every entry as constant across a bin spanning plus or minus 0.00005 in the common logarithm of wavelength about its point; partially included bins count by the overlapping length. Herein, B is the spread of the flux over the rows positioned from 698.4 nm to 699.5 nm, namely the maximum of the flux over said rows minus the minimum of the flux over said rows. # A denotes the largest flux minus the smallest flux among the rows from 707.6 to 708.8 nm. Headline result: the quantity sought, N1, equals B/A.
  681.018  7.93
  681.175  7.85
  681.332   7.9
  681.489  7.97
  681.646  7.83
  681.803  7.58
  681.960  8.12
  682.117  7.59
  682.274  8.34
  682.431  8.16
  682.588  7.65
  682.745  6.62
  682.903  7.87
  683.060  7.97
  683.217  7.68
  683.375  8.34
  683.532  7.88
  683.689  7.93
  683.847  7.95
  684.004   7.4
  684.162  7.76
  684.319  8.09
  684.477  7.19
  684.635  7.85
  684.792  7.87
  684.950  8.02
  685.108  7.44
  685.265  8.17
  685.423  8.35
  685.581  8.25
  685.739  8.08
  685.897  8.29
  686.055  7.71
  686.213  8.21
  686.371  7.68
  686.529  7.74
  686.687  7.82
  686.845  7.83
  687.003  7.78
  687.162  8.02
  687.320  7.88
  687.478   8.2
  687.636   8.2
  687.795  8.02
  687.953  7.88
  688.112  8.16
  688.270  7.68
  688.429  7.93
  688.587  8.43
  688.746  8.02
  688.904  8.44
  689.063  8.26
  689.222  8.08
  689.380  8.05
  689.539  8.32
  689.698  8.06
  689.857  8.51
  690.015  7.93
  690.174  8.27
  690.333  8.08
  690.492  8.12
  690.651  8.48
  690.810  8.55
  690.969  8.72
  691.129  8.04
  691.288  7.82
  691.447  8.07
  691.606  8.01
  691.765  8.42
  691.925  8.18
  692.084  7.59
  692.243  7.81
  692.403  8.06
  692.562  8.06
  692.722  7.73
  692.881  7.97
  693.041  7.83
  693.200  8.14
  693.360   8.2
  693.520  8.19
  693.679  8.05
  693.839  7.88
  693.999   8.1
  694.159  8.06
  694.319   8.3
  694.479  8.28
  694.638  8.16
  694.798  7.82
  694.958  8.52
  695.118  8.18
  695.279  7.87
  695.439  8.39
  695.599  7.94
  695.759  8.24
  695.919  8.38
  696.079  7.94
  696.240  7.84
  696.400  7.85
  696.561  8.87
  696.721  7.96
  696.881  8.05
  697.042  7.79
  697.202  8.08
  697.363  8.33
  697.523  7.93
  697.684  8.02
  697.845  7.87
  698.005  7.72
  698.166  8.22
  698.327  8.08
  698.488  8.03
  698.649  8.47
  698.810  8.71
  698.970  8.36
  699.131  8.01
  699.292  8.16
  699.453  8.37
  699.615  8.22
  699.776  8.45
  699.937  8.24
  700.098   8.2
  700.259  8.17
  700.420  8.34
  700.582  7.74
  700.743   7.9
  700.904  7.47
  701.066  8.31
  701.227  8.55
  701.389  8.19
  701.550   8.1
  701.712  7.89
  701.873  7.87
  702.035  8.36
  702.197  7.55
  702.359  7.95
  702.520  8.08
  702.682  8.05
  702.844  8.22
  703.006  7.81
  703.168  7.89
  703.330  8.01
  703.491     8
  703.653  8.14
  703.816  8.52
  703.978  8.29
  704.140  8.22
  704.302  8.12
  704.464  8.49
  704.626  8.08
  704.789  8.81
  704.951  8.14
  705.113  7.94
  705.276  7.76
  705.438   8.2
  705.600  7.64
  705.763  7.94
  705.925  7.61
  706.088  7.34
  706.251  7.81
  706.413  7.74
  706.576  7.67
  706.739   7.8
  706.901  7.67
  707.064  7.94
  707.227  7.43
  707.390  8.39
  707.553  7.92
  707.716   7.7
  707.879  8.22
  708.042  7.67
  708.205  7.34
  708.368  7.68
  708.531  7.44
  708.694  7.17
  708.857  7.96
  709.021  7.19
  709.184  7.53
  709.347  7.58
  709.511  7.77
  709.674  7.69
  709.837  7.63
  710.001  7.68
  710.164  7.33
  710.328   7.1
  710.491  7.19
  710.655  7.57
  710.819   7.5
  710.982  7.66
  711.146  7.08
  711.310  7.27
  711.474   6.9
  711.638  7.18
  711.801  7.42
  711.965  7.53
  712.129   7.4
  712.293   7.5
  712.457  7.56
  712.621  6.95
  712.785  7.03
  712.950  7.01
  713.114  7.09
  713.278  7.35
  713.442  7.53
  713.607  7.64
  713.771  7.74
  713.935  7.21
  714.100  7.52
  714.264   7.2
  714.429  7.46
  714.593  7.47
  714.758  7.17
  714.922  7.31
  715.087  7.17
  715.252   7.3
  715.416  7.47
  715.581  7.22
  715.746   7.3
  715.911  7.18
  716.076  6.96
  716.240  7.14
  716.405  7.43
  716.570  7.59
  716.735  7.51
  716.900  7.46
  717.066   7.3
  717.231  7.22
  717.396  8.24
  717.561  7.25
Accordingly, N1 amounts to 0.7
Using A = 1.05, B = 0.70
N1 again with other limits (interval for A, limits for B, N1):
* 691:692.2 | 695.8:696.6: 1.2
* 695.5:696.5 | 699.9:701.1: 1.6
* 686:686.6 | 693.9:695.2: 1.3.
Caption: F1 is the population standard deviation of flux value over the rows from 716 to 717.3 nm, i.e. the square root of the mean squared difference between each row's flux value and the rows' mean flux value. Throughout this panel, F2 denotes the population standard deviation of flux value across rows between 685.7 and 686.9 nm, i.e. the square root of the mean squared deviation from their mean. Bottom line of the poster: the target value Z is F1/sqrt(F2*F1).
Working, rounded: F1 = 0.20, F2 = 0.223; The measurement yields 0.94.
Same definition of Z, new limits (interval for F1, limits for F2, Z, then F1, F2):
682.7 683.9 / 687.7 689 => 1.38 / 0.47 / 0.247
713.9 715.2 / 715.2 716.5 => 0.95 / 0.14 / 0.153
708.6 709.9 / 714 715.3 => 1.38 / 0.25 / 0.133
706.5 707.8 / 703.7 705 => 1.06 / 0.26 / 0.237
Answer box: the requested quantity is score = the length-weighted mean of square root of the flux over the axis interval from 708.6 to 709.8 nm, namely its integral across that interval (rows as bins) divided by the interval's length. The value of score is 2.75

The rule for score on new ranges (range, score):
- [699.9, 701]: 2.83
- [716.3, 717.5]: 2.74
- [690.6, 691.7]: 2.87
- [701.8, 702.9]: 2.83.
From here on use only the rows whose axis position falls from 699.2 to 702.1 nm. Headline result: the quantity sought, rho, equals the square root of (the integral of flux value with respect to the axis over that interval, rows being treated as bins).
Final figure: 4.86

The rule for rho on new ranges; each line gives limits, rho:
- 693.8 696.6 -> 4.77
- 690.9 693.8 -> 4.83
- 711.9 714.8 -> 4.62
